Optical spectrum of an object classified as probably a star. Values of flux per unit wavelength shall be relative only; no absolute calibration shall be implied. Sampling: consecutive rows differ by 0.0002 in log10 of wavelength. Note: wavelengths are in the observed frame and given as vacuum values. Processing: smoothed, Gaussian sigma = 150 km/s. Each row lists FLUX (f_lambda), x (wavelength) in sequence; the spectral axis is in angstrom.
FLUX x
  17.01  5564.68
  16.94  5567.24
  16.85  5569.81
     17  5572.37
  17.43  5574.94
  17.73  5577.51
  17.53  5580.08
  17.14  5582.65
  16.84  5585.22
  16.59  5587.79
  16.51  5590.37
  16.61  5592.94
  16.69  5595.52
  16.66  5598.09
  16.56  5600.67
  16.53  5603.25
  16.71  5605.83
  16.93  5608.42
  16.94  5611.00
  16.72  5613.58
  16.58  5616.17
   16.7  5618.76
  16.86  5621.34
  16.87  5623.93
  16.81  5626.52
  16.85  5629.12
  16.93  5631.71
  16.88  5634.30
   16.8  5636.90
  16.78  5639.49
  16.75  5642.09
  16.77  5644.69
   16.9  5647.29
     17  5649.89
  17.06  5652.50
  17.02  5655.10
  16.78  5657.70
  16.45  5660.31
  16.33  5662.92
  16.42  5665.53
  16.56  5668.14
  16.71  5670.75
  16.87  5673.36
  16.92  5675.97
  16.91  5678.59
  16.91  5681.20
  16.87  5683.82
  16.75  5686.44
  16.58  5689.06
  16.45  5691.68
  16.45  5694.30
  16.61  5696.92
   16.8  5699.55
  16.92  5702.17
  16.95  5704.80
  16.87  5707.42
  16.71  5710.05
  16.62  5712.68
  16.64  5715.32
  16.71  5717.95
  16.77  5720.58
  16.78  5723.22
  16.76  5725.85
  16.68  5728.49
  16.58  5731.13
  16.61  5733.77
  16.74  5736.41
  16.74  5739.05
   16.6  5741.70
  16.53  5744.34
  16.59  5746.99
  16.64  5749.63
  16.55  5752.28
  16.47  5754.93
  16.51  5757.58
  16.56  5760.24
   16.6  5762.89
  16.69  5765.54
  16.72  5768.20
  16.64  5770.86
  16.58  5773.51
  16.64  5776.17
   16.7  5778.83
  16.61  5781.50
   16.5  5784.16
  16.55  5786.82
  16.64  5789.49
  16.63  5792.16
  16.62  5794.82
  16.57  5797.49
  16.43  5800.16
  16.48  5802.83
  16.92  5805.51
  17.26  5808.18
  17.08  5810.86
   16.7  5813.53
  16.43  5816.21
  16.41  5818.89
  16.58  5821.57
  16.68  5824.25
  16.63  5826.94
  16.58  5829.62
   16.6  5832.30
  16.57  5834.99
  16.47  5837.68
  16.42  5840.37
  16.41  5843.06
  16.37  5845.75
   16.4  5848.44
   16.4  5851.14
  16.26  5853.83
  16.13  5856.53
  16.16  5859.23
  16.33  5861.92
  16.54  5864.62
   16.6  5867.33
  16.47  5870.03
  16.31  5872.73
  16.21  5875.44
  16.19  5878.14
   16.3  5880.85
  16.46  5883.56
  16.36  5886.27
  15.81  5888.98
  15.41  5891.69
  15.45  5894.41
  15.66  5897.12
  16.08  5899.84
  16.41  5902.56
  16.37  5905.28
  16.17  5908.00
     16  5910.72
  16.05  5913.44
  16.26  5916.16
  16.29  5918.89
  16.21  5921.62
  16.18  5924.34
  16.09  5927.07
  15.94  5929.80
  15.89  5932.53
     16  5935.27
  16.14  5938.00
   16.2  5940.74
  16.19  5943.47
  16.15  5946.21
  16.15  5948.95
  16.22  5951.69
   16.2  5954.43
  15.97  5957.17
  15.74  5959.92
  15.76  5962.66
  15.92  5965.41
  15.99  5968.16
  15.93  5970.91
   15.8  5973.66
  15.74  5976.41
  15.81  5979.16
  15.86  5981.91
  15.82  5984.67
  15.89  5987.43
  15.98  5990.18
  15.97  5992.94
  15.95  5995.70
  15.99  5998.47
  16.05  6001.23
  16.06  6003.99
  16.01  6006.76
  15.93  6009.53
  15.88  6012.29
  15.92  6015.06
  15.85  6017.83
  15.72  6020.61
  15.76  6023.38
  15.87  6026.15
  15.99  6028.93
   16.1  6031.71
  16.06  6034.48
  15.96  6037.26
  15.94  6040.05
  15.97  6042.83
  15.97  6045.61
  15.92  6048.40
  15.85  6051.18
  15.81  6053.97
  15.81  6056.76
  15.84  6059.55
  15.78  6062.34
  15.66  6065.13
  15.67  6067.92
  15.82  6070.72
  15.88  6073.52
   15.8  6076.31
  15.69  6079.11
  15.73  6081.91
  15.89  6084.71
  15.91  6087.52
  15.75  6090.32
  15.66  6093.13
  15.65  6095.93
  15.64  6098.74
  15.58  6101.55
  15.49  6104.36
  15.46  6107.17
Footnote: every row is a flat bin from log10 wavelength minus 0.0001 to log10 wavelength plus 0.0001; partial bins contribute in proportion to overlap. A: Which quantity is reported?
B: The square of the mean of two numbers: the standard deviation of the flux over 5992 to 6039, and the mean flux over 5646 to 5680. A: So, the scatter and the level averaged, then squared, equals 71.1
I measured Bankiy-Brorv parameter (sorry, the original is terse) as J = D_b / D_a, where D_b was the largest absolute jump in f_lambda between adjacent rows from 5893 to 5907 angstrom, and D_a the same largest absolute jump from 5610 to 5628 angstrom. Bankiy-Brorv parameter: 1.9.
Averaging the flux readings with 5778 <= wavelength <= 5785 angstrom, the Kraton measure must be 16.6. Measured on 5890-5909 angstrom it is 15.9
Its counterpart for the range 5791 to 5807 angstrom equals 16.6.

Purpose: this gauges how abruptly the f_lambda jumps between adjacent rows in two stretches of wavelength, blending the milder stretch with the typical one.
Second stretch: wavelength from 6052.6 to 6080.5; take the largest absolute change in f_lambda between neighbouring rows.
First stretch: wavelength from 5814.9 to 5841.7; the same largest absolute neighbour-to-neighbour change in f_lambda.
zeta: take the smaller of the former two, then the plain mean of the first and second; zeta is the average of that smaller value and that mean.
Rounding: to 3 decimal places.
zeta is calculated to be 0.155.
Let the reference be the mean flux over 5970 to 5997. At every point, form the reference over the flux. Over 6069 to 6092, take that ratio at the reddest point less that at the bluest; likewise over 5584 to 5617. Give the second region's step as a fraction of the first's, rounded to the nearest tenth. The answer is 3.3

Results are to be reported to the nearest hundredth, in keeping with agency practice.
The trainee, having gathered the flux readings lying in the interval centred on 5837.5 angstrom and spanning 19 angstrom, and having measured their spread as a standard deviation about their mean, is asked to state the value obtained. 0.09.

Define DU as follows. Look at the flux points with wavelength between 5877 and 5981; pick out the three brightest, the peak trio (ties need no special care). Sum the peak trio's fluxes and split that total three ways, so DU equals 16.4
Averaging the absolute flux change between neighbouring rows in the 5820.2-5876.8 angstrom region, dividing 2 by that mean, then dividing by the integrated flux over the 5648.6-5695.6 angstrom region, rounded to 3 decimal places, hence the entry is 0.032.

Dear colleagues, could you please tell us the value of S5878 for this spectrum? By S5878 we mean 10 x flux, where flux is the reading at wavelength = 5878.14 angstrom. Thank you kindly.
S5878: 162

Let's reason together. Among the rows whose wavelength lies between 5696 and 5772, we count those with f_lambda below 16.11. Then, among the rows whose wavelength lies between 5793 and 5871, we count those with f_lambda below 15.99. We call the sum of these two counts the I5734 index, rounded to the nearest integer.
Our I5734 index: 0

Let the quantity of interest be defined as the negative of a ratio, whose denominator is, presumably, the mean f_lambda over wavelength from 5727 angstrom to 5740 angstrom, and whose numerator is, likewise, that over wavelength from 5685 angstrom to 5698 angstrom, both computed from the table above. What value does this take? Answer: -0.99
